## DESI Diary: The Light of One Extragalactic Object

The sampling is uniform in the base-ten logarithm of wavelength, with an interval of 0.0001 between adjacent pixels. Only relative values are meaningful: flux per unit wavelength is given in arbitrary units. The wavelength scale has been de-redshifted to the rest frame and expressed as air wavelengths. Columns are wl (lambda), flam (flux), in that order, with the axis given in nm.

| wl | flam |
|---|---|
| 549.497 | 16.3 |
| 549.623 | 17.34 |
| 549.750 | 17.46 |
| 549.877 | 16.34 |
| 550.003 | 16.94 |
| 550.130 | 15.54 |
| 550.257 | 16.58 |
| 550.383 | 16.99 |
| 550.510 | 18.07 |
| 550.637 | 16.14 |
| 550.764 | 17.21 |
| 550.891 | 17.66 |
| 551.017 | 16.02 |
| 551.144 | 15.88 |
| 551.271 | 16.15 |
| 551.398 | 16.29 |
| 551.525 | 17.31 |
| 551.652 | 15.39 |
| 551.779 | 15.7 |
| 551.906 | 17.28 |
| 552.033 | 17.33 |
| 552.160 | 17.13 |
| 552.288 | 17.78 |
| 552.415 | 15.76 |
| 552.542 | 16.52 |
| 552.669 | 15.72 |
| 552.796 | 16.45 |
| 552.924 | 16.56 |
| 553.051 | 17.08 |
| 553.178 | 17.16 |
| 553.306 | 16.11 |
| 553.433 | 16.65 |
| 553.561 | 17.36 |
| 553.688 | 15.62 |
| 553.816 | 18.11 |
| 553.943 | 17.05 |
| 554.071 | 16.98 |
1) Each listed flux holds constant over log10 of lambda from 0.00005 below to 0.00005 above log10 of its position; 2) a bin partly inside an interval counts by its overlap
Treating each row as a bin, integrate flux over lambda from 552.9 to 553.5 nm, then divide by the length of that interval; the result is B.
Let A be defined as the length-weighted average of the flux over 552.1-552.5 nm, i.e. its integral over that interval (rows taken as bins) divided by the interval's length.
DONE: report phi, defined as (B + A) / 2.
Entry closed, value 16.79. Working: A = 16.8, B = 16.7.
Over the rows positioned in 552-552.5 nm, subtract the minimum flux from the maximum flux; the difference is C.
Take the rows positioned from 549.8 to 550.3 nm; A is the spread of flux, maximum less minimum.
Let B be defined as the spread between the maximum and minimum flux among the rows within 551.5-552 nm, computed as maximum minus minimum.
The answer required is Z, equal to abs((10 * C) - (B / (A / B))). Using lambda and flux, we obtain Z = 18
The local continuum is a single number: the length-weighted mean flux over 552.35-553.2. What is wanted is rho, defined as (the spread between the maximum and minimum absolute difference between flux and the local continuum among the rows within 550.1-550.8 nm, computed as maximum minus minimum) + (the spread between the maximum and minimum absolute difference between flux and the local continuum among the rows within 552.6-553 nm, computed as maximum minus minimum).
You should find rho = 2.22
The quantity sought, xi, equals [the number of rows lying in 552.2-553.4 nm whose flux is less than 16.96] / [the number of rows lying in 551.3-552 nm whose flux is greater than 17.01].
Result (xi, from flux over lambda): 3.00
